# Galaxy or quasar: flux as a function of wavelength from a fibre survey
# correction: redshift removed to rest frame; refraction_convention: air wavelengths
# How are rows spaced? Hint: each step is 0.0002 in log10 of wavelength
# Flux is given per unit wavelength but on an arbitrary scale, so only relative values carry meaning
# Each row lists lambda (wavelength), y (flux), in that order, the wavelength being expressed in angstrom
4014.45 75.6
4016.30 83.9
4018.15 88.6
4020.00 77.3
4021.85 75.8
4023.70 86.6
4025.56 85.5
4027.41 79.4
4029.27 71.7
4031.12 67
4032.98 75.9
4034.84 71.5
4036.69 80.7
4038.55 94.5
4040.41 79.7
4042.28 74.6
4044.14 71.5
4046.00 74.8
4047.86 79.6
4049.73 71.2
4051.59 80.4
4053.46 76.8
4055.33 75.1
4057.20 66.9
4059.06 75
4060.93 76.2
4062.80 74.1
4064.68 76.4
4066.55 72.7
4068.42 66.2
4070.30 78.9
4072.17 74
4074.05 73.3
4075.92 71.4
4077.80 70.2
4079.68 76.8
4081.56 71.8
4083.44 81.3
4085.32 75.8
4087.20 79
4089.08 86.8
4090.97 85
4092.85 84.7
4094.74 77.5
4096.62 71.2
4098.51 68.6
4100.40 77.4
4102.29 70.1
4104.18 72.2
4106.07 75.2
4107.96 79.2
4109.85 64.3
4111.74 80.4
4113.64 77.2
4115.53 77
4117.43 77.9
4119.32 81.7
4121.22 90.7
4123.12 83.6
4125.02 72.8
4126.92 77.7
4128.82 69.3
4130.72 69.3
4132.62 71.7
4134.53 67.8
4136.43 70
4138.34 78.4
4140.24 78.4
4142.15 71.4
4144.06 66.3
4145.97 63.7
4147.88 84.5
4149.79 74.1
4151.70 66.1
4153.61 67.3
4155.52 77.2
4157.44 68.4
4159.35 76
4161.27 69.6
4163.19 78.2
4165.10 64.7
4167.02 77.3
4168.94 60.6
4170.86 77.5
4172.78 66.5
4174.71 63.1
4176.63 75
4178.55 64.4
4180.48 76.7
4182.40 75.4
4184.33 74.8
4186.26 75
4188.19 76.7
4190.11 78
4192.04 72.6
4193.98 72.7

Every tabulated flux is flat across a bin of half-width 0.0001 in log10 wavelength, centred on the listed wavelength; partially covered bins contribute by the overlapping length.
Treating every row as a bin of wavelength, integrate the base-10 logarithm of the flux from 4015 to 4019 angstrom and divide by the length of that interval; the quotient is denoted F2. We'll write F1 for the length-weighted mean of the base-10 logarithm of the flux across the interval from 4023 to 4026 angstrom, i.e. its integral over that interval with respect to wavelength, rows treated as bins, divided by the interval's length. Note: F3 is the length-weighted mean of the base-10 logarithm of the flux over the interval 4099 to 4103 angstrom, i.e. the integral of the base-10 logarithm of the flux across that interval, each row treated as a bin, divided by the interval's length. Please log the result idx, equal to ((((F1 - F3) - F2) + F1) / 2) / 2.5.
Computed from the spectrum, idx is 0.014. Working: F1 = 1.93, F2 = 1.93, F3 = 1.86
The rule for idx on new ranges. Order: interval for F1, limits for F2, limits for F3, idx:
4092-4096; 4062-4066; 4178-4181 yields 0.019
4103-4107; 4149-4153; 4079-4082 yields 0.003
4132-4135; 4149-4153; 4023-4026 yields -0.019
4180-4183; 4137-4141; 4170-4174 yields 0.006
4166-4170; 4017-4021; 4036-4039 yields -0.037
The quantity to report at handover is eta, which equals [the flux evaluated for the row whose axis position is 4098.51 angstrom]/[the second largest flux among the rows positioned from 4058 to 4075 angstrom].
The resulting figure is 0.90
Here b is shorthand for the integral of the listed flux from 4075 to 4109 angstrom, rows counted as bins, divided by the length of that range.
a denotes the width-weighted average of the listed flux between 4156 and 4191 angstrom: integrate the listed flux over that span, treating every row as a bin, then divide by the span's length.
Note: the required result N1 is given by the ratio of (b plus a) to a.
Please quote 2.06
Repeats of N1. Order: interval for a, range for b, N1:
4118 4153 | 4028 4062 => 2.02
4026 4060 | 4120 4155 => 1.97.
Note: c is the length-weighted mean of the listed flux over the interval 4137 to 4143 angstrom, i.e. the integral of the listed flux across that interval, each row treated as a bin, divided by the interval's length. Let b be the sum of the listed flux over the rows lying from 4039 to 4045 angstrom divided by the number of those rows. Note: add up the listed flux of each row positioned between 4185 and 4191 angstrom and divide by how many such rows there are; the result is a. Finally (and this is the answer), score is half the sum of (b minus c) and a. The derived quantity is 38.0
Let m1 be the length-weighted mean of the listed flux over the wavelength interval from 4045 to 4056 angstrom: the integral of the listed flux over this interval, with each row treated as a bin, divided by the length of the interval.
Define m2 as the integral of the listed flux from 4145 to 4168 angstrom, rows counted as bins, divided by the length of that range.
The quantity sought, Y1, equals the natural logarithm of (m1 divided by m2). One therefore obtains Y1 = 0.055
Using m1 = 76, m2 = 72.3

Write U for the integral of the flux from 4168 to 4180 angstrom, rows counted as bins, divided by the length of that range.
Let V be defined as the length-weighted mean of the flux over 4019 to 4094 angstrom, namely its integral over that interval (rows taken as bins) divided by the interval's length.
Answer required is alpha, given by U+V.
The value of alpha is 144.9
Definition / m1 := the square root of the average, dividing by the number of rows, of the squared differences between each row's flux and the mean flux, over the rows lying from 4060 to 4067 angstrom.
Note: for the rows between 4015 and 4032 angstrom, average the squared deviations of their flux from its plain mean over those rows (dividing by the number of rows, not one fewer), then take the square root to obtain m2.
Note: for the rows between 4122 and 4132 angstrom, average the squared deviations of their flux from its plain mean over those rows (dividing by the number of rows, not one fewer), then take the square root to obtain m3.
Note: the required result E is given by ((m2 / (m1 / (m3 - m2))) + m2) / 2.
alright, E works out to 0.3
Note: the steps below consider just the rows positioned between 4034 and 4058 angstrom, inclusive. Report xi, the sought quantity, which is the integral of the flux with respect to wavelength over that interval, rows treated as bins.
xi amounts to 1843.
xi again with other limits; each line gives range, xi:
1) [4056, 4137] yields 6104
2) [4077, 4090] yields 1007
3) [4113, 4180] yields 4891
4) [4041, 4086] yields 3348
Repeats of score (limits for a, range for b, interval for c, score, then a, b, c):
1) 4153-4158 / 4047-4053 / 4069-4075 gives 36.6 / 71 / 77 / 74.9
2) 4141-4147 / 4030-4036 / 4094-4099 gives 33.0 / 67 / 71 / 72.6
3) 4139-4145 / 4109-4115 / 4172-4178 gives 39.0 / 72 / 74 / 68.0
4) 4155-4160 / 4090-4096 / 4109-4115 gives 41.0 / 74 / 82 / 74.4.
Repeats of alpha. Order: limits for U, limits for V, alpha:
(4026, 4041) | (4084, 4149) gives 153.6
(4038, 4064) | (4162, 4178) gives 146.4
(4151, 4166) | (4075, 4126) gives 148.1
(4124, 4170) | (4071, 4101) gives 148.3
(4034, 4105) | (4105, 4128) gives 154.0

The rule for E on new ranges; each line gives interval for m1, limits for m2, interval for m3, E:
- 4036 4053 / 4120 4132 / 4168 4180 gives 3.0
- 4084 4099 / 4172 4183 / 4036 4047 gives 3.7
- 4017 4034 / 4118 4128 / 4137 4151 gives 3.3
